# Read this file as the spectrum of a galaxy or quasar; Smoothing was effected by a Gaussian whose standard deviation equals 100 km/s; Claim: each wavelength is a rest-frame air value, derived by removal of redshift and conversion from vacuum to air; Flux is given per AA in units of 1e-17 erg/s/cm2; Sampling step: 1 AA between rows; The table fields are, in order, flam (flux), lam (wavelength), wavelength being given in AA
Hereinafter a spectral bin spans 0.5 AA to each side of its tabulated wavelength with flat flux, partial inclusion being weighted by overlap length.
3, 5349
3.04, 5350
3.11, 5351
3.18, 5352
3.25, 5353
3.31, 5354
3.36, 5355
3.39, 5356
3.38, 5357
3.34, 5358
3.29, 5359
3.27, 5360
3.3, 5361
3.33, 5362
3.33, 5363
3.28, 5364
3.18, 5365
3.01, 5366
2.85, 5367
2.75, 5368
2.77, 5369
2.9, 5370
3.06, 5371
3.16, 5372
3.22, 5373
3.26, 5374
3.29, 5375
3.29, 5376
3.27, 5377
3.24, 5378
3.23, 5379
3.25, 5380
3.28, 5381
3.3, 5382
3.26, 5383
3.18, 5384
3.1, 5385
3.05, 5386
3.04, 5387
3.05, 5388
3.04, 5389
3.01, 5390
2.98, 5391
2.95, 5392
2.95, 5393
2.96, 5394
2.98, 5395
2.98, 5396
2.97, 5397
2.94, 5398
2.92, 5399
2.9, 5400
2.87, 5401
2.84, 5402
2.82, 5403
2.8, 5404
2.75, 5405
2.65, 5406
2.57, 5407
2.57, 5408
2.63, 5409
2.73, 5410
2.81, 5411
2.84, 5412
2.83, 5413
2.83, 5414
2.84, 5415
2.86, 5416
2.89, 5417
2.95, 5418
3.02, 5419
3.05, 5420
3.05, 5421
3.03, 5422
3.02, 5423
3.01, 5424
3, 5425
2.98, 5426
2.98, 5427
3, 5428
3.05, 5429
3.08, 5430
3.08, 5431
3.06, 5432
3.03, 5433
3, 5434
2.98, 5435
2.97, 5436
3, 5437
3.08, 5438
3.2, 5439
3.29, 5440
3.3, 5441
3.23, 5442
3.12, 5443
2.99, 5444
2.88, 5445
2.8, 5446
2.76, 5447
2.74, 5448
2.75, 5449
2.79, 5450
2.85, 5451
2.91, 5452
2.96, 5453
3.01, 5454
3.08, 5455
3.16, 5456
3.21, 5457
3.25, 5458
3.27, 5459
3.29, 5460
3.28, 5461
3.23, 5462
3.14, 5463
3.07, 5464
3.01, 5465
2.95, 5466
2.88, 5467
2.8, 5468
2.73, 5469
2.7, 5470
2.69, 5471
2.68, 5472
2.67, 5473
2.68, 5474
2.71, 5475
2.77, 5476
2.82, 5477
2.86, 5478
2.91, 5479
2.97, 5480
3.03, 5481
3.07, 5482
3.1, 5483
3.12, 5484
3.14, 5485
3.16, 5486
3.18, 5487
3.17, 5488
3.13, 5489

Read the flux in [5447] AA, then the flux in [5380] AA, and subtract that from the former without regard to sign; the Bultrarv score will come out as 0.49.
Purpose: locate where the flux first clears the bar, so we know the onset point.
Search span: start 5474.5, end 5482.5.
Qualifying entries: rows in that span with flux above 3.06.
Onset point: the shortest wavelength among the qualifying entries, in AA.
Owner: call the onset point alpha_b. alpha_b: 5482 AA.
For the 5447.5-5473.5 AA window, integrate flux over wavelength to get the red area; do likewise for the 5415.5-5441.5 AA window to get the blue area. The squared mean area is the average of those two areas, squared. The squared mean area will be 6089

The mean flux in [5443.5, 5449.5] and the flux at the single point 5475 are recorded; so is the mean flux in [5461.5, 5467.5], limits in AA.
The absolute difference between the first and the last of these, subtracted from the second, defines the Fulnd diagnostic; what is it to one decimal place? 2.5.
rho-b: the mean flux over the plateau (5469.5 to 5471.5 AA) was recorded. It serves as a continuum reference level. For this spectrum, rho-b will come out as 2.7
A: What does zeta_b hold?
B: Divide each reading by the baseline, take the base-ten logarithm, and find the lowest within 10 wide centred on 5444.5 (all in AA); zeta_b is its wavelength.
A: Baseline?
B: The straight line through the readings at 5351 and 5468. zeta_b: 5448 AA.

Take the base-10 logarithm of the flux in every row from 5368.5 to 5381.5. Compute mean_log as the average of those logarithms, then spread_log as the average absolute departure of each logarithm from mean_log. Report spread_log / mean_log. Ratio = 0.034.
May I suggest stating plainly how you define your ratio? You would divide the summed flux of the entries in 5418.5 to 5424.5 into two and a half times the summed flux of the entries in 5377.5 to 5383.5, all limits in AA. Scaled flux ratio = 2.69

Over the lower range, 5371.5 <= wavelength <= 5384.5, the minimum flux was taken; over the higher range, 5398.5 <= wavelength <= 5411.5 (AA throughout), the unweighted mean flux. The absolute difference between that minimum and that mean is 0.40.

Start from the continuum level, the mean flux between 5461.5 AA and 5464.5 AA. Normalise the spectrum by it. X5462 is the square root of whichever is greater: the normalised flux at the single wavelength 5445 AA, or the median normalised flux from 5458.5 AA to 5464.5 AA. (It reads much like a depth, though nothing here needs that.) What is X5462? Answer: 1.02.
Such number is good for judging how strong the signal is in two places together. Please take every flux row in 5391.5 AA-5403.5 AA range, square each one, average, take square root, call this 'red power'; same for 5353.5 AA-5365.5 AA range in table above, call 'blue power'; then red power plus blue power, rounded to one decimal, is 6.2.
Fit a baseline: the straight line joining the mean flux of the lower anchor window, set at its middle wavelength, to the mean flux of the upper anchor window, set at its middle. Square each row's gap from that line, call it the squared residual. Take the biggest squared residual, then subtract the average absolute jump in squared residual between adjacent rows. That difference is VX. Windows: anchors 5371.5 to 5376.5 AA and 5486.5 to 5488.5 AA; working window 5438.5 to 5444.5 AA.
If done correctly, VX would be 0.032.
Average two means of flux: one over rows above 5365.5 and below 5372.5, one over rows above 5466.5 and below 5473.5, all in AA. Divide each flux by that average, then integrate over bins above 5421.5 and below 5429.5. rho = 8.5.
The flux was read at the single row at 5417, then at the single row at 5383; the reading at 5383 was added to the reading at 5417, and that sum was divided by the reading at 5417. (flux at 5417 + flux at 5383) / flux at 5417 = 2.13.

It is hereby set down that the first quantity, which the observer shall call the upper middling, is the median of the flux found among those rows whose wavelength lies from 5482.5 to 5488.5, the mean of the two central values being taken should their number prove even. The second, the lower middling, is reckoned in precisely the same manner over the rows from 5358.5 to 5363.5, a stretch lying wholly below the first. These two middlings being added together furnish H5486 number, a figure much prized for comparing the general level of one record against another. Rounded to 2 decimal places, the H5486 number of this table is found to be 6.45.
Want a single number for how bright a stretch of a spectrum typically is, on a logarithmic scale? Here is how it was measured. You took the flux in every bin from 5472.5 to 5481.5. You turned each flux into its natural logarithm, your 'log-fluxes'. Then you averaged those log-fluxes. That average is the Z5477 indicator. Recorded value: 1.04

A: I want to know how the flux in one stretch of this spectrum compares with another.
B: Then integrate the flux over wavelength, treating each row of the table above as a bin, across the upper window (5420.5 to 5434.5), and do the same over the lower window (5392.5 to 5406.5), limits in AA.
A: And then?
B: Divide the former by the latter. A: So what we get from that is 1.05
